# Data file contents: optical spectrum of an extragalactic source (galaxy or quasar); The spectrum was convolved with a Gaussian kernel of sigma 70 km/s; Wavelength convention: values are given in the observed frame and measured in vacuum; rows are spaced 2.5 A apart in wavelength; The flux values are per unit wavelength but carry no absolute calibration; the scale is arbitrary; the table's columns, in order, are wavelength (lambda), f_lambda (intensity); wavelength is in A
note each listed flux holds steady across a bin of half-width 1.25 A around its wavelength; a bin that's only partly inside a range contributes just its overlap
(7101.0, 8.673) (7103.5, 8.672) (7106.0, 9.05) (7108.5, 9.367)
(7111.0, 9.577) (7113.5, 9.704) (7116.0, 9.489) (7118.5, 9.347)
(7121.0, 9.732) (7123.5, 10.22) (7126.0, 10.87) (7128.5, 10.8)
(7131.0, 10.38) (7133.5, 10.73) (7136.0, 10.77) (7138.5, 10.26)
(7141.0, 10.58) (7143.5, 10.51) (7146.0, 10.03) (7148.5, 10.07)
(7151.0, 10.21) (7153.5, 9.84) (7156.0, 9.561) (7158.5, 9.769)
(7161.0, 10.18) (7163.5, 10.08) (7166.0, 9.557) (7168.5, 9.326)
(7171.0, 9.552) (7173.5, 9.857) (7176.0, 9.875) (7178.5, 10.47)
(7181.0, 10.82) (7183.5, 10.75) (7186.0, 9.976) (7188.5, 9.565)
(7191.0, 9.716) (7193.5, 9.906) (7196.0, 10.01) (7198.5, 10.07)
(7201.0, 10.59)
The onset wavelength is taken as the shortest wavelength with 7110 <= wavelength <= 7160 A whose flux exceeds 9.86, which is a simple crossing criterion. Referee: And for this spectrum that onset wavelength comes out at 7123.5 A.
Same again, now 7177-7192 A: 7178.5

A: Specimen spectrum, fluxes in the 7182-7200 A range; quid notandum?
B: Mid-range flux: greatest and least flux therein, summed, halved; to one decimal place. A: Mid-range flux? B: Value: 10.2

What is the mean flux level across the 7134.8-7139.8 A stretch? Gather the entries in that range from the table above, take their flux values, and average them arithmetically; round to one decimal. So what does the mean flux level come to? 10.5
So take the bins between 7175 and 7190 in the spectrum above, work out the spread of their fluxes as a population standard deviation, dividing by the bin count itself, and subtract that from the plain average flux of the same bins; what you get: 9.8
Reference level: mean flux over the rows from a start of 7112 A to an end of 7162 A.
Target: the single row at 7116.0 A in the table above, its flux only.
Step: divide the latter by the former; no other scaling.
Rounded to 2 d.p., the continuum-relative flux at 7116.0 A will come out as 0.93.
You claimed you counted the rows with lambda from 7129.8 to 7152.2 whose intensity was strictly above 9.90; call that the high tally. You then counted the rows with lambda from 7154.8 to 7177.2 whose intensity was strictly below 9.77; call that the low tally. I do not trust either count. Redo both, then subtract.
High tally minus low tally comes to 4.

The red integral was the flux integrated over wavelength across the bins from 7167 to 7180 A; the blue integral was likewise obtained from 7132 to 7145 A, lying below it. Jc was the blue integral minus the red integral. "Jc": 9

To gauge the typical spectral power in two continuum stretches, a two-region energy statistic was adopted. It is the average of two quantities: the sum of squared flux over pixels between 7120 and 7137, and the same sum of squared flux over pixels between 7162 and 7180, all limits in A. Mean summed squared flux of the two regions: 724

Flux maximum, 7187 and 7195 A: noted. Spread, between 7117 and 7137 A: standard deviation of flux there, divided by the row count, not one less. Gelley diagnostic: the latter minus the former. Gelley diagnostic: -9.4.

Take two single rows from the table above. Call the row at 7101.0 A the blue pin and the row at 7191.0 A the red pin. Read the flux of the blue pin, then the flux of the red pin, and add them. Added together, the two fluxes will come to 18.4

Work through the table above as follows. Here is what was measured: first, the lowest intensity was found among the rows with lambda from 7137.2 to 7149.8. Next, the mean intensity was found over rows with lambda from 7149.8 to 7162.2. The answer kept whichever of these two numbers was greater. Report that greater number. 10.0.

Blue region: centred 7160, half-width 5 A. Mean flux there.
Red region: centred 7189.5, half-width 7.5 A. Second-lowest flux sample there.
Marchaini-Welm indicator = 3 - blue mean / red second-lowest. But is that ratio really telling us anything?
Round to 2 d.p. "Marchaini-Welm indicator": 1.98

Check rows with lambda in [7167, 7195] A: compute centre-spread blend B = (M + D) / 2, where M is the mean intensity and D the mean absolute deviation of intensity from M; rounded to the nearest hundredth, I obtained 5.18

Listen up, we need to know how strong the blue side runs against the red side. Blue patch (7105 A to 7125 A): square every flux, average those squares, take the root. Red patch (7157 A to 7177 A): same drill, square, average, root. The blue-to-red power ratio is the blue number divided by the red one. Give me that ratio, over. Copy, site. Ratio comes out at 0.98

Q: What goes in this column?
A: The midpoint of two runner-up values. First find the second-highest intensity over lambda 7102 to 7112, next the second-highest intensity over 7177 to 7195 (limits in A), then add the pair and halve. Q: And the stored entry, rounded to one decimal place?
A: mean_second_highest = 10.1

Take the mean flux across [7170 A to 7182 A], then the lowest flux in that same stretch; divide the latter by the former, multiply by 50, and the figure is 47.2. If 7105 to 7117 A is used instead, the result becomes 47.9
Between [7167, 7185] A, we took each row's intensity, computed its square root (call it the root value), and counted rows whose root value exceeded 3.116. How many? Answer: 5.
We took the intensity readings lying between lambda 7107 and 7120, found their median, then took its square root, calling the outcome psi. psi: 3.08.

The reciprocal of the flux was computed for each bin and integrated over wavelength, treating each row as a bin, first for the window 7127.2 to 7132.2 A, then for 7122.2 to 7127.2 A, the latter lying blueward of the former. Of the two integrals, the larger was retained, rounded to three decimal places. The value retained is 0.475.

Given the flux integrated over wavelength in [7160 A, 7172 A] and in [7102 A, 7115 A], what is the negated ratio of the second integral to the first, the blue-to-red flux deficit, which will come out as -1.0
